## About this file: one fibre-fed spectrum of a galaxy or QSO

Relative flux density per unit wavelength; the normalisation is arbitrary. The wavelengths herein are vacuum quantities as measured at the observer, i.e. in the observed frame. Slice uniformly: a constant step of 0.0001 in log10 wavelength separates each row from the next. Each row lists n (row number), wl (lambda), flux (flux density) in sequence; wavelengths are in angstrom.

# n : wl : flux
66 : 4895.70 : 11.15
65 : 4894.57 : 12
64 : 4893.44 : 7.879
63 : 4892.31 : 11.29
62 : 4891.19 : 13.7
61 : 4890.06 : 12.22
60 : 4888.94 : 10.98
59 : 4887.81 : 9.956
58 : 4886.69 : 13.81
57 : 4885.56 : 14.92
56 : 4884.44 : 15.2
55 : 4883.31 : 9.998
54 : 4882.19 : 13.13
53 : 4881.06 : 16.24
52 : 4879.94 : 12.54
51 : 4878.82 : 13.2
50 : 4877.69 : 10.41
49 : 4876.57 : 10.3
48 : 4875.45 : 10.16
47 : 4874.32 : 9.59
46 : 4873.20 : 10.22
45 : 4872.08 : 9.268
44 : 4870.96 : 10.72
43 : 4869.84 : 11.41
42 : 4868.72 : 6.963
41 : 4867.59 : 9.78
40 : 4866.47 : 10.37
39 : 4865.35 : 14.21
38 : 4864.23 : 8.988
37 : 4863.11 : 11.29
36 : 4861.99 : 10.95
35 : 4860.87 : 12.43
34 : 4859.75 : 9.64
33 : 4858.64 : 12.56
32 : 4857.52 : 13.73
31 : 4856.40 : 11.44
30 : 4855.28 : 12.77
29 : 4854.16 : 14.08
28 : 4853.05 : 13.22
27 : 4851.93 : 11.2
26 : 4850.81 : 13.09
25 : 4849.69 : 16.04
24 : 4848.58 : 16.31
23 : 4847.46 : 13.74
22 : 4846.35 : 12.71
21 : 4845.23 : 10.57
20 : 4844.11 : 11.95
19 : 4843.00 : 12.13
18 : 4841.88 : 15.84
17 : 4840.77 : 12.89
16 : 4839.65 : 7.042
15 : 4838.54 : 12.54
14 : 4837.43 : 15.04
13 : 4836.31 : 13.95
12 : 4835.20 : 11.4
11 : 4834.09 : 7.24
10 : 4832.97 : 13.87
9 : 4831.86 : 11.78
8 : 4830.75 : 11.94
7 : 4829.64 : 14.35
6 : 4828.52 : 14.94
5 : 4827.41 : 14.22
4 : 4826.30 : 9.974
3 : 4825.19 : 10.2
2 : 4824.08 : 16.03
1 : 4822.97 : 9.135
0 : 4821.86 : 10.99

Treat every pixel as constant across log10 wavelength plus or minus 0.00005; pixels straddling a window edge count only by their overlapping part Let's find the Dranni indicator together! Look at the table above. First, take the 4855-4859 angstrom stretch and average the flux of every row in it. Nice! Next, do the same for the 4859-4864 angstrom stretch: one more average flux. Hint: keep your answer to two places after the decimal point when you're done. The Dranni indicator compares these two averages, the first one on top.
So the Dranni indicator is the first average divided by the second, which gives 1.14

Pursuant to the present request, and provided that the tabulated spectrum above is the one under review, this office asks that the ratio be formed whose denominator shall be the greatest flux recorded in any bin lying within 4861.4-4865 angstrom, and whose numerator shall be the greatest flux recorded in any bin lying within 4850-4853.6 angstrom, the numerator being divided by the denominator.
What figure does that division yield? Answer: 1.17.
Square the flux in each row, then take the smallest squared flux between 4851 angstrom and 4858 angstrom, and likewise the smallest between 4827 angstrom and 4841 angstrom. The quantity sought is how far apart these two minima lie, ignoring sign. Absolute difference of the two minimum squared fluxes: 76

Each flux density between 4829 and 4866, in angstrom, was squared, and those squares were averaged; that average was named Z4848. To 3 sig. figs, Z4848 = 160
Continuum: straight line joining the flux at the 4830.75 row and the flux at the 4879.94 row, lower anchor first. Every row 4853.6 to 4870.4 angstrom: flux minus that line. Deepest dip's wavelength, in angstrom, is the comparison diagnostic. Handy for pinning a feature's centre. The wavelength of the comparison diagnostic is 4868.72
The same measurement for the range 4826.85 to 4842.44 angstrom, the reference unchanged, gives 4839.65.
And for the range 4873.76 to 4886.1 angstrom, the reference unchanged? 4874.32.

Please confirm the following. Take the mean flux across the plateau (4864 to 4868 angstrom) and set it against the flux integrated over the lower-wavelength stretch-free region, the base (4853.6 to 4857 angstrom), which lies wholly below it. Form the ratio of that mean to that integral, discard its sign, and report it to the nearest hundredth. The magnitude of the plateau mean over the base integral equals 0.25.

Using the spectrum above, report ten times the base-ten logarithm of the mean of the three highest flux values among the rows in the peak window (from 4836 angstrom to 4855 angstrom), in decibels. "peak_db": 12.1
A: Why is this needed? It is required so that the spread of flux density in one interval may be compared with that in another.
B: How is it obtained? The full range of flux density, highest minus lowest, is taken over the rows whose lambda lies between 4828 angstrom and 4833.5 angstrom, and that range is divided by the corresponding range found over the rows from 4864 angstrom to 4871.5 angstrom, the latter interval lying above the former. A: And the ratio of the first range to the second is 0.4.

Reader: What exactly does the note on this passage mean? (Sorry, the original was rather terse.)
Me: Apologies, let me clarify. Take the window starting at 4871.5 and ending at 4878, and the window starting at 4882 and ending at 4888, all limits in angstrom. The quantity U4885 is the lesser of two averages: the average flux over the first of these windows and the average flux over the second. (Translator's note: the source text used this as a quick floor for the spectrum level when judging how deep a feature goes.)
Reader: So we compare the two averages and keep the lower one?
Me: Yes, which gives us 10.0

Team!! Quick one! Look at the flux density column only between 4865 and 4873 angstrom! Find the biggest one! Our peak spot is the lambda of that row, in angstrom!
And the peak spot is 4865.35 angstrom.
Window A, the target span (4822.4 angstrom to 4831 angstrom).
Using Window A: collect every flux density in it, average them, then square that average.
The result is 159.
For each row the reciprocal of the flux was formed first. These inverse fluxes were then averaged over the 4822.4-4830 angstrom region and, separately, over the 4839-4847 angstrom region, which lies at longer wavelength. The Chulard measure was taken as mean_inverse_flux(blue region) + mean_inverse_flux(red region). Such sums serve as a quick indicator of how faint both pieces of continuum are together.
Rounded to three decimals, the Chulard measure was 0.171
